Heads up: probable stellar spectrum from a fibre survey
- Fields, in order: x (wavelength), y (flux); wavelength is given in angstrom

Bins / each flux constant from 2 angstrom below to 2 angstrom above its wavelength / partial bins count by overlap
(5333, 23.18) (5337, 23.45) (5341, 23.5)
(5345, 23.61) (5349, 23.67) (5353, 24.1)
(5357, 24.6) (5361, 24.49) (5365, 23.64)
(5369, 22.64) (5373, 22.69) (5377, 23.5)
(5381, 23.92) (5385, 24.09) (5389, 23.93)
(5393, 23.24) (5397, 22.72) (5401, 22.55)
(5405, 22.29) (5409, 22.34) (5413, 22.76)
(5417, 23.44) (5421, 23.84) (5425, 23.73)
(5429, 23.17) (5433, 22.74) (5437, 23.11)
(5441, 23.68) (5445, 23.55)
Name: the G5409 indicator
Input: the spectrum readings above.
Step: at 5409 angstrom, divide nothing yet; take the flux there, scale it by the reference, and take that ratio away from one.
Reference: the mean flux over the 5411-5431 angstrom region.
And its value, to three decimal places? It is 0.045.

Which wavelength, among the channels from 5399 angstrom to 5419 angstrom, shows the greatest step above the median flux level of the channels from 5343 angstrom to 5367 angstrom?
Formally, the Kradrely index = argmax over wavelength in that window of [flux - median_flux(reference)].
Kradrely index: 5417 angstrom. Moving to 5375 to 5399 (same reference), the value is 5385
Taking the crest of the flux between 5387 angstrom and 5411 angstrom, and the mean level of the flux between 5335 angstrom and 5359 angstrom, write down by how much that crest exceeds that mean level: 0.11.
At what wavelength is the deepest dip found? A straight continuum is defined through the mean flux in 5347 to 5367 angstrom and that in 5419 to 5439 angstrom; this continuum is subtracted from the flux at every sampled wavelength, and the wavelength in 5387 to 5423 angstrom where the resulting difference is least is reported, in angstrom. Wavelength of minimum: 5405 angstrom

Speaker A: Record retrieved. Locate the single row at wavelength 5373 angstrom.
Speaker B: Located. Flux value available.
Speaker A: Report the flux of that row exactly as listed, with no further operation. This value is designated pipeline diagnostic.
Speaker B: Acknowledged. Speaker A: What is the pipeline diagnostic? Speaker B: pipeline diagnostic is 22.69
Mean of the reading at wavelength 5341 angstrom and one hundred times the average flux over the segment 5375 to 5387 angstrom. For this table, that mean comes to 1204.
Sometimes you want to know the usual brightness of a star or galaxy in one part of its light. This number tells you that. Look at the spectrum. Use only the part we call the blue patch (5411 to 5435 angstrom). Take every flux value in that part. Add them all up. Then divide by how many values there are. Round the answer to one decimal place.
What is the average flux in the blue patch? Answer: 23.3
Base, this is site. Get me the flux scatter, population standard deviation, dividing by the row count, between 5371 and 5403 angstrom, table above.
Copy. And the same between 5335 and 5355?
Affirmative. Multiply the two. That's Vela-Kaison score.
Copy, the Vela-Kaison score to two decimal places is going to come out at 0.13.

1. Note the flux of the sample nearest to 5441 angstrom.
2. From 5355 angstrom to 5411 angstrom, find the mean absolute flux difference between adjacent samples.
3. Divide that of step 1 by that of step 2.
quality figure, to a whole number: 59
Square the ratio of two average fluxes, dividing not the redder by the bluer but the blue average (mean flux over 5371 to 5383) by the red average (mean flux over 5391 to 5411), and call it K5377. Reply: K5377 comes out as 1.07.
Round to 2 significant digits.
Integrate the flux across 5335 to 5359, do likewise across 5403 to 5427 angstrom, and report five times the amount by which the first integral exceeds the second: 91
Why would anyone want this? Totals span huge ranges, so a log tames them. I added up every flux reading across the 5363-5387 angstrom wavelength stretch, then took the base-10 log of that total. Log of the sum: 2.15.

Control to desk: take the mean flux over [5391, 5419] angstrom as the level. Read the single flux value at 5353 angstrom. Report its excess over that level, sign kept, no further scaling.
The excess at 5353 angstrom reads 1.3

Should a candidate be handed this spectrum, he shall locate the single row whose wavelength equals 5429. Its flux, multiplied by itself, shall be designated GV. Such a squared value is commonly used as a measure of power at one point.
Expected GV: 537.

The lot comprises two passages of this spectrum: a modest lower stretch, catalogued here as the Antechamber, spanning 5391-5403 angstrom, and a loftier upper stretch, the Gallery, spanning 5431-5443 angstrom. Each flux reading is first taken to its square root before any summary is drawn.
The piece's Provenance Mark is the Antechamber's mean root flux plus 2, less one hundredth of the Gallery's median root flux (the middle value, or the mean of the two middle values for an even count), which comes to 6.73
